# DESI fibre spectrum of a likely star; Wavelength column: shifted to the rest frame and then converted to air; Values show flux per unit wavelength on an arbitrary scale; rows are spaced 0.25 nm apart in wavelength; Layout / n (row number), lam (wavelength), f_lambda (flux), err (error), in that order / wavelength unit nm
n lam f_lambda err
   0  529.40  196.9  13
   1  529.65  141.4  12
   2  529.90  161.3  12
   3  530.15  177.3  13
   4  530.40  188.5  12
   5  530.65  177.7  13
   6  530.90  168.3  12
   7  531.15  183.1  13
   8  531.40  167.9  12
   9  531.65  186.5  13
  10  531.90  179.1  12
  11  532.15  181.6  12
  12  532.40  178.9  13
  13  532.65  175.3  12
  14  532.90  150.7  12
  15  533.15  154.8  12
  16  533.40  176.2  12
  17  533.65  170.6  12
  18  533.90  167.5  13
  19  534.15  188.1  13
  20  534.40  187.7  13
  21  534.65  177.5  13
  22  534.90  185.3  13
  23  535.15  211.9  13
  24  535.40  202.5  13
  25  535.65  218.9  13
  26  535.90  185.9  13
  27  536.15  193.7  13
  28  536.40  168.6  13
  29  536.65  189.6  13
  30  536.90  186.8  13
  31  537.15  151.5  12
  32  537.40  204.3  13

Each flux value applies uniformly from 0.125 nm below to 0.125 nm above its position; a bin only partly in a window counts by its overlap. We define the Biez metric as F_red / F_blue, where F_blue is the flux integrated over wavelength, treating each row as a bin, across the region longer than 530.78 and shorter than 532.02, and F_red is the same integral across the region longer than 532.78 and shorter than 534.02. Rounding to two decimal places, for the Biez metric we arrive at 0.93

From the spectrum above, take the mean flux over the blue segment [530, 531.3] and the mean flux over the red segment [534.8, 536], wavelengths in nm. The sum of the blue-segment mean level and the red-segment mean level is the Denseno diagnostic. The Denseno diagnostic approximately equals 380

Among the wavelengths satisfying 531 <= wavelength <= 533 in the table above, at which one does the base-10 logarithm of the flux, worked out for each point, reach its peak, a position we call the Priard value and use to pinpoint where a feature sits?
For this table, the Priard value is 531.65 nm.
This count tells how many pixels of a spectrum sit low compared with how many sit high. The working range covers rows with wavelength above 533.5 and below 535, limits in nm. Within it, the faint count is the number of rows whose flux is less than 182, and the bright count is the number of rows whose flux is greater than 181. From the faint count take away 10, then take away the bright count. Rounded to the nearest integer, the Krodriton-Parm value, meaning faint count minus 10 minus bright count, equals -10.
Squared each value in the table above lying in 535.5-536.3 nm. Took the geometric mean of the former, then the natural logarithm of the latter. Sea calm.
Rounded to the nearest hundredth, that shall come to 10.59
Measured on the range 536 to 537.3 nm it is 10.36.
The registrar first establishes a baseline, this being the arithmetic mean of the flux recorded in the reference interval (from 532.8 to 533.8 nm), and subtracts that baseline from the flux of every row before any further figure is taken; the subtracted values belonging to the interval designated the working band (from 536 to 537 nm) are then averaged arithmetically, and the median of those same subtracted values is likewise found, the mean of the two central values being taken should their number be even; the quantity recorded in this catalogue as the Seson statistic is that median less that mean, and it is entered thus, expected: 3.5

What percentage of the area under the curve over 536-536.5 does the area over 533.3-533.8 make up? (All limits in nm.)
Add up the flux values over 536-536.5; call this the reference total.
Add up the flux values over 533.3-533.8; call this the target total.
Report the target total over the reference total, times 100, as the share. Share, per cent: 96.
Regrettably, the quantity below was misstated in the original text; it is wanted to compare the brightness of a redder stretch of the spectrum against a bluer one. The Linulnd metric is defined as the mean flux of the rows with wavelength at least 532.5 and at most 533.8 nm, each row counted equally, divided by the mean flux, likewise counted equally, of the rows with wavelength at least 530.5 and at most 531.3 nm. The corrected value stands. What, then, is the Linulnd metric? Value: 0.94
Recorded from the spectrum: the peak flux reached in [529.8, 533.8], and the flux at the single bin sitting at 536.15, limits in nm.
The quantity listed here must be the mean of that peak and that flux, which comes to 191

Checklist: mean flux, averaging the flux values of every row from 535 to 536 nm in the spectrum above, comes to 205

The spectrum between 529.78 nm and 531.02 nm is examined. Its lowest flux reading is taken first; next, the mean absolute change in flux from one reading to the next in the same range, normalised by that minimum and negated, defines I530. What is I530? -0.07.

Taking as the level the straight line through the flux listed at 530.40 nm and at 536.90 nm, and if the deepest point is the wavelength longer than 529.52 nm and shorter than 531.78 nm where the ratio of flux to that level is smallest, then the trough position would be 529.65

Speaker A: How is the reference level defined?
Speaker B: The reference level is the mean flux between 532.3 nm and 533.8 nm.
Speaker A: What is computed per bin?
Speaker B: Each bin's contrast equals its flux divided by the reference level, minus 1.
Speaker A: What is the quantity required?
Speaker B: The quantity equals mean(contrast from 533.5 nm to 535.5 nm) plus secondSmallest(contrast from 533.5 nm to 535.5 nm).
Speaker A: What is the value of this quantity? 0.13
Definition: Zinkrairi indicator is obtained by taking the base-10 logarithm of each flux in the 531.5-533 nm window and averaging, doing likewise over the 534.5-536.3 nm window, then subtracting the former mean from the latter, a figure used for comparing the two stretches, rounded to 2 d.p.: 0.05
